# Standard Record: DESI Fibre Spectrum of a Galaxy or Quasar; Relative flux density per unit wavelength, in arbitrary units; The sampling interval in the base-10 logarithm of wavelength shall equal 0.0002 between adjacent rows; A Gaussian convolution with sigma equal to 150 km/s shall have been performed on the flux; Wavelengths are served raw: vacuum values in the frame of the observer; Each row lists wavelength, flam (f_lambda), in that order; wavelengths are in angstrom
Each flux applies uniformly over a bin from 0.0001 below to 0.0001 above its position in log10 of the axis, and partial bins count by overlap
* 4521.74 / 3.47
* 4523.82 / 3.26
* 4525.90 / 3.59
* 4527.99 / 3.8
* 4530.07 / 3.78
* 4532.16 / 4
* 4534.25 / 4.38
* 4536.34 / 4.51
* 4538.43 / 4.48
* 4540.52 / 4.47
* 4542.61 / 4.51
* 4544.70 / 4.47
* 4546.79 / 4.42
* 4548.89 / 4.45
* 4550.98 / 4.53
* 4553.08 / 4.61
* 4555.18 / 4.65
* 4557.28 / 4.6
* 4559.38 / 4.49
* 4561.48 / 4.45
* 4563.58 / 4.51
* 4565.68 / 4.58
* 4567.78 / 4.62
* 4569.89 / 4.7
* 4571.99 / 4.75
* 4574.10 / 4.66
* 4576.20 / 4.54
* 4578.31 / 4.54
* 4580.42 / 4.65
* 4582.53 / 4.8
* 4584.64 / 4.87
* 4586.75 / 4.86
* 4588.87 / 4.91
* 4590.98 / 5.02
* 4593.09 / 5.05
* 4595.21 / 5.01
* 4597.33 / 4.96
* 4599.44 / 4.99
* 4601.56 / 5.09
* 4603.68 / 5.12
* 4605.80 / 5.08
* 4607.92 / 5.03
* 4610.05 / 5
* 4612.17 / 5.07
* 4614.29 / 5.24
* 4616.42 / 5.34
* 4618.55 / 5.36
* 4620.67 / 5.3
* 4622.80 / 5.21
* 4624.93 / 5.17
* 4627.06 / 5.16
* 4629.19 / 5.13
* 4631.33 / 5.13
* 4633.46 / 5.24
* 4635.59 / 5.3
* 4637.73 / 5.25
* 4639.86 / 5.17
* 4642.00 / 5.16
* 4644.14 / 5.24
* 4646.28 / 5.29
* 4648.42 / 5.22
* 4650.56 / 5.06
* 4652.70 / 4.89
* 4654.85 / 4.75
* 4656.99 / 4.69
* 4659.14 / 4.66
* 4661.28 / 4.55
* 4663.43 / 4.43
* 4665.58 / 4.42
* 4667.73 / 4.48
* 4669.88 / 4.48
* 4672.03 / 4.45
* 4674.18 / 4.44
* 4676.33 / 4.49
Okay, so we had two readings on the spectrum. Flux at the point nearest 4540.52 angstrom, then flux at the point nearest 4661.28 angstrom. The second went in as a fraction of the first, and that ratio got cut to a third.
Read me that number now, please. 0.34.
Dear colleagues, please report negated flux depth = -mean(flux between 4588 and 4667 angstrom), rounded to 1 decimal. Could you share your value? -5.0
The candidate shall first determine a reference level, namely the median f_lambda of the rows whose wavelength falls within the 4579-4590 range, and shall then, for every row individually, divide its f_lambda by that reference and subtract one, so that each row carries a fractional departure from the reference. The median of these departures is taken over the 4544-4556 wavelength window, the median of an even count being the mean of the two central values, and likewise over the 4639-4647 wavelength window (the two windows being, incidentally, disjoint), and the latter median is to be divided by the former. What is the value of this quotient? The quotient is -1.0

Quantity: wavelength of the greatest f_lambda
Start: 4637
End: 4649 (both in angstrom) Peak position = 4646.28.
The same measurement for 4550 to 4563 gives 4555.18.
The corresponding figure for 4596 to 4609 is 4603.68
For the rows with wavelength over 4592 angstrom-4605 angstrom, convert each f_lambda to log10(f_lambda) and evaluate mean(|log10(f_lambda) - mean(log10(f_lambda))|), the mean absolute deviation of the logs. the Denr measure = 0.0043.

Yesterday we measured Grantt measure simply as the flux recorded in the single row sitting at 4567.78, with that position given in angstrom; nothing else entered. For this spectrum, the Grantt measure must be 4.62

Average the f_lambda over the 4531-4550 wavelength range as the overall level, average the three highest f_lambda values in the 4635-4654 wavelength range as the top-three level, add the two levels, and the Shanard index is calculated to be 9.69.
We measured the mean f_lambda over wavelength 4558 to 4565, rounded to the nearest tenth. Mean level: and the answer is 4.5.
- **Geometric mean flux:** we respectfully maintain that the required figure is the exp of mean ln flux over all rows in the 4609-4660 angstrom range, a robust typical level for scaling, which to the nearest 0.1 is 5.1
